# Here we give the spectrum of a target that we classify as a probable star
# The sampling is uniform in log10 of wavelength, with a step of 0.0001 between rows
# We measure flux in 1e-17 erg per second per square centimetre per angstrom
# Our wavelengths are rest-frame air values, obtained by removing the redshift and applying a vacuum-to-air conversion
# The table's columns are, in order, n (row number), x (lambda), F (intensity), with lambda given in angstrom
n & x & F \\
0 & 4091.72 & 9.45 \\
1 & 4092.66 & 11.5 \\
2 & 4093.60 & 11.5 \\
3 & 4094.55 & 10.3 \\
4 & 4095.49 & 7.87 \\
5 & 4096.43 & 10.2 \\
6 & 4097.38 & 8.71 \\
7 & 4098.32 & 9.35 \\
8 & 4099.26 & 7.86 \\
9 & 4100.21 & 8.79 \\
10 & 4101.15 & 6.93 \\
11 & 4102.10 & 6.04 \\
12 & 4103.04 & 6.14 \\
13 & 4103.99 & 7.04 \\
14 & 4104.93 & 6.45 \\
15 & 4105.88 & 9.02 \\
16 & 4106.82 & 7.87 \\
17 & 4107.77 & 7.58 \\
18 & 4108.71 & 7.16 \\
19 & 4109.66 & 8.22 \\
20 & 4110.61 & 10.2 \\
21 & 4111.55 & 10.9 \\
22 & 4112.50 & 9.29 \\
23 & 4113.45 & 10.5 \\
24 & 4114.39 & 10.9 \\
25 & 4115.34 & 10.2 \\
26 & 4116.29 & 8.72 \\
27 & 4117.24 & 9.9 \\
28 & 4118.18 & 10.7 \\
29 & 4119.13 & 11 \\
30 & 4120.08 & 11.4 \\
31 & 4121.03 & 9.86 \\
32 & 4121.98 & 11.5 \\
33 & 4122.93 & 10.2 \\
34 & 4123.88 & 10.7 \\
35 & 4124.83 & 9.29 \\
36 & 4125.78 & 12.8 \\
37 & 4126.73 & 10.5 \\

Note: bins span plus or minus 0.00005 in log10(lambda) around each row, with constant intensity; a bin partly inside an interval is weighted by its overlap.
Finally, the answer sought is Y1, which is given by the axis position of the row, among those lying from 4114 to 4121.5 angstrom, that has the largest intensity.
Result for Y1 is 4120.08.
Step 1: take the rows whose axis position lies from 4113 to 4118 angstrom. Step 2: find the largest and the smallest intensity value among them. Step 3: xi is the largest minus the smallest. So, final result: 2.2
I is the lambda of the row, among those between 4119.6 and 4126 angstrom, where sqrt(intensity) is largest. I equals 4125.78 angstrom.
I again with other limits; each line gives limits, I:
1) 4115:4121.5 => 4120.08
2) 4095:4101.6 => 4096.43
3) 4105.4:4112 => 4111.55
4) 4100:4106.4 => 4105.88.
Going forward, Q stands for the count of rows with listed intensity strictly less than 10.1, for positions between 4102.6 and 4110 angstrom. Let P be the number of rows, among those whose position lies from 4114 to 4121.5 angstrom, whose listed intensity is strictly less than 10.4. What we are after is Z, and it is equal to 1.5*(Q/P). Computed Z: 3.0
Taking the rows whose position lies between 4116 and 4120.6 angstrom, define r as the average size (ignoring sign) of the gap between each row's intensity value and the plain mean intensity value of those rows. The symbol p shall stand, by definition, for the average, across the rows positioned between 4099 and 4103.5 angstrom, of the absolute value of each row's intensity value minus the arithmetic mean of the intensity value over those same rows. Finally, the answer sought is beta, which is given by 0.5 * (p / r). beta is 0.57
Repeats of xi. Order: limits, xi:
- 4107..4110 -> 1.1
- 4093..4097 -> 3.6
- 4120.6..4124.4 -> 1.6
